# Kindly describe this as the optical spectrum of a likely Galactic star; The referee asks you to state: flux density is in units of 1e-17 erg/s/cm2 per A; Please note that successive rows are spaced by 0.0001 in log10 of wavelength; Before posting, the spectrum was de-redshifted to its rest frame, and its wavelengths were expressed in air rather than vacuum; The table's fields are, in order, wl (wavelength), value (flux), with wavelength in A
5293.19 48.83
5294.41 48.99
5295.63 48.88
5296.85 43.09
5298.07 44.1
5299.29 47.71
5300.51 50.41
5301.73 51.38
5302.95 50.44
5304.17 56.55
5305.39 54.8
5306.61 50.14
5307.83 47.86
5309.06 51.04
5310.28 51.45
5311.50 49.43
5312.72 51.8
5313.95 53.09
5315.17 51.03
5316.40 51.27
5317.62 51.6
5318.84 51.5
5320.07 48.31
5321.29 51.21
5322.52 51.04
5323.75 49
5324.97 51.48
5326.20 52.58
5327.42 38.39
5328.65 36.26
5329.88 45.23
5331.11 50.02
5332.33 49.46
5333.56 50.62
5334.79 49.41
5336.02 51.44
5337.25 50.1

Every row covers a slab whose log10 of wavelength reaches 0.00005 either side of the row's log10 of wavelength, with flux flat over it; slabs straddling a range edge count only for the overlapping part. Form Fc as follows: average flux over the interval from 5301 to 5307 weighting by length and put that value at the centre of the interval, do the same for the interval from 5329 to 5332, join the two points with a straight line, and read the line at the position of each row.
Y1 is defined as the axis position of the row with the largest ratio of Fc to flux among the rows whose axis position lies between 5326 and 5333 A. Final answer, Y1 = 5328.65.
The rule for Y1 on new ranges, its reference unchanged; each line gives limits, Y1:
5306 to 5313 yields 5307.83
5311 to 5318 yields 5311.50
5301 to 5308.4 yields 5307.83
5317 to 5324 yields 5320.07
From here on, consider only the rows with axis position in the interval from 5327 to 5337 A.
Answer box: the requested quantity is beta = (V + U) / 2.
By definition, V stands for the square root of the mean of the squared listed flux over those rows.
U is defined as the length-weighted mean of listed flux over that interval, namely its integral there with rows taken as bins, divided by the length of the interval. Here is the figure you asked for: 46.6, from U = 46.6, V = 46.7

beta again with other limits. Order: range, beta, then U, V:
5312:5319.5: 51.7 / 51.6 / 51.7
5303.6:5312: 51.7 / 51.6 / 51.7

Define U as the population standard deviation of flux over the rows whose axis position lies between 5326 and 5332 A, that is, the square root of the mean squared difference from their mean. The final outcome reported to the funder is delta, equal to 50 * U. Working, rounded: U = 6.3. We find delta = 317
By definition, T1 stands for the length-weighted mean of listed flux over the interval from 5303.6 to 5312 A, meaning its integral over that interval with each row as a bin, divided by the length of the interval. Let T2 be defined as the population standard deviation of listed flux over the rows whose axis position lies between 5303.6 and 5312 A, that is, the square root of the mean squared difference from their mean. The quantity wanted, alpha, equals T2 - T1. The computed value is -48.8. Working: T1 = 51.6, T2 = 2.8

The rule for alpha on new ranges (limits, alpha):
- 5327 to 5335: -40.1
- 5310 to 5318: -50.4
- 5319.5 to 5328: -44.4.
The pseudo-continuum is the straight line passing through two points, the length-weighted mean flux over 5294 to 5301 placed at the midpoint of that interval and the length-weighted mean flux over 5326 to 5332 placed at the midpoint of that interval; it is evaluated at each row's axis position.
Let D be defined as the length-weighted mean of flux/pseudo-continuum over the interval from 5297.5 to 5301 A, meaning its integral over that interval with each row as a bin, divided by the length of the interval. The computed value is 1.01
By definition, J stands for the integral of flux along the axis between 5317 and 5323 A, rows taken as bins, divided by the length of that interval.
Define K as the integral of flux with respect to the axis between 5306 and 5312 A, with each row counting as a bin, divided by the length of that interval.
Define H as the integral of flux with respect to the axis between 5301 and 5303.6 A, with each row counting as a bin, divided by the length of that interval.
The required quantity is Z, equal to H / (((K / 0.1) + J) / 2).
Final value 0.185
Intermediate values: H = 51.0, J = 50.8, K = 50.0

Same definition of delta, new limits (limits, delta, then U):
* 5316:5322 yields 62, 1.2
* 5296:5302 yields 165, 3.3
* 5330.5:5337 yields 38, 0.8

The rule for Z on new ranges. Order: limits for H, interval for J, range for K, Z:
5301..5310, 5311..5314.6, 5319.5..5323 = 0.187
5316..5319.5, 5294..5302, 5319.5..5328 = 0.192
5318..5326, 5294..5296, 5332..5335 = 0.185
